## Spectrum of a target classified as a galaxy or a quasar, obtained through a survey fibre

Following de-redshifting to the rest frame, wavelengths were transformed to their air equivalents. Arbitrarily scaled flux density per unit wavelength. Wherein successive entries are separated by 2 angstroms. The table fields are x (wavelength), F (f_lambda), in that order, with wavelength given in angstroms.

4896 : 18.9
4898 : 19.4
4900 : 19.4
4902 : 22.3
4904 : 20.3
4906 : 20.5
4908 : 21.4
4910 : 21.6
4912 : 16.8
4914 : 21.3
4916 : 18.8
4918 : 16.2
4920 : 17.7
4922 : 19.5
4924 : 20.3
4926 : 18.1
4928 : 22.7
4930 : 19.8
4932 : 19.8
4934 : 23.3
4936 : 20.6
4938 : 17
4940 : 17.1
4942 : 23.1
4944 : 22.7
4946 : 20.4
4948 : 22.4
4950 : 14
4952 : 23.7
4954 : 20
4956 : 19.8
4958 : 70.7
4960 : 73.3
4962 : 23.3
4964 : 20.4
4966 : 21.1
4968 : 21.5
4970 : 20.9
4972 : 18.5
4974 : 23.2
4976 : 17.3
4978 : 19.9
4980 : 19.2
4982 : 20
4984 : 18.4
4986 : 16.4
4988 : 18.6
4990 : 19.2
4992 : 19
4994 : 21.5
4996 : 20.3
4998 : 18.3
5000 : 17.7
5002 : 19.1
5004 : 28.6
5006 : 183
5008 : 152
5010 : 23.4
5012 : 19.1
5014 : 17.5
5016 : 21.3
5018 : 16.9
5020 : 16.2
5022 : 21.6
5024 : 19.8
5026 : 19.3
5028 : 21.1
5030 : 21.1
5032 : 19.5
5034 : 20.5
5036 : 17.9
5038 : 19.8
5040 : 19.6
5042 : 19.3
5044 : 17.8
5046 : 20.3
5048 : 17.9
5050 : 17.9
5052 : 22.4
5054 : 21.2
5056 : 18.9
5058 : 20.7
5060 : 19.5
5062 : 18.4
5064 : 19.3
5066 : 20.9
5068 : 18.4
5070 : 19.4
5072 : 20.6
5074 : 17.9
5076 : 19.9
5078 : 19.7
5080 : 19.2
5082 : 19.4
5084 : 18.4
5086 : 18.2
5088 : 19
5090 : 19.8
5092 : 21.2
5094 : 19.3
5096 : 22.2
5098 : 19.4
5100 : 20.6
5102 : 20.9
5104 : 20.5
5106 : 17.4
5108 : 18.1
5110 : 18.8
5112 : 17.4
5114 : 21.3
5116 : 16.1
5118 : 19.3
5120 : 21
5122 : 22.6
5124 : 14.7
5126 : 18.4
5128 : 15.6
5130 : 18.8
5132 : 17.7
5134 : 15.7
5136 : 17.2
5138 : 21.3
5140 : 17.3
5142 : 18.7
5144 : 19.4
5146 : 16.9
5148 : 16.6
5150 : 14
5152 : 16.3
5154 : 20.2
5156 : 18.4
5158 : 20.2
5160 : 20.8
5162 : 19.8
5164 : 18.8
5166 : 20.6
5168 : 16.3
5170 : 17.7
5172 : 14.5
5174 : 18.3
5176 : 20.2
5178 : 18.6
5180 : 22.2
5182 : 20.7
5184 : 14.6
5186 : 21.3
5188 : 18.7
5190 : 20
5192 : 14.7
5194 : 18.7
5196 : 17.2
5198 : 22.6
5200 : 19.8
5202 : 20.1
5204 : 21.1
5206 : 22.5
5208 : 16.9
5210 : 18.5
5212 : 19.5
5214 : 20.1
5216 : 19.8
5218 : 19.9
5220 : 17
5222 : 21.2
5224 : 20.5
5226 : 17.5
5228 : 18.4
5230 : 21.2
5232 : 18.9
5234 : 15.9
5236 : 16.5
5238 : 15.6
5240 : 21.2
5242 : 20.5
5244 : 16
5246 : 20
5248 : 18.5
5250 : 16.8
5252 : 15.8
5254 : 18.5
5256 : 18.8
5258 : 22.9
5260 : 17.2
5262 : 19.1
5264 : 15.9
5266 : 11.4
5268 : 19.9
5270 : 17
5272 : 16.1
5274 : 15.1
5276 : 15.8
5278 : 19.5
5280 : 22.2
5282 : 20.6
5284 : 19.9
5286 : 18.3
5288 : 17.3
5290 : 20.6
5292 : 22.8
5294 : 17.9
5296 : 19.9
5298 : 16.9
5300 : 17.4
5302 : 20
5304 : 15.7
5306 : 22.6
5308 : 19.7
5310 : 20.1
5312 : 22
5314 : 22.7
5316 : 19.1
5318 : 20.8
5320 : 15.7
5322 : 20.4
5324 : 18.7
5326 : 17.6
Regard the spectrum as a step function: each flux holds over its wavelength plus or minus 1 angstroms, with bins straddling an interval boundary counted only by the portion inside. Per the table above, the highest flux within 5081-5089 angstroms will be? 19.4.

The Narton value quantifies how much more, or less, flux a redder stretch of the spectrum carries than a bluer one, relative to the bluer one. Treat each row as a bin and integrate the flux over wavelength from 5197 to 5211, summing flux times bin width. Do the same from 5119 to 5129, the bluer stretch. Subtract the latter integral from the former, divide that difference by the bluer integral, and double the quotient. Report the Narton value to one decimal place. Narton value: 1.1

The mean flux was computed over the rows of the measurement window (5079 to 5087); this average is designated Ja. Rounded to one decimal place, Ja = 18.8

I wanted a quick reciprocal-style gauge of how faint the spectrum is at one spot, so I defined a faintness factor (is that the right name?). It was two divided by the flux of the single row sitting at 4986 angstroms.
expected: 0.122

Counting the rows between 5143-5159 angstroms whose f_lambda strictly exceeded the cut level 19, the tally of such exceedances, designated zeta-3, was 3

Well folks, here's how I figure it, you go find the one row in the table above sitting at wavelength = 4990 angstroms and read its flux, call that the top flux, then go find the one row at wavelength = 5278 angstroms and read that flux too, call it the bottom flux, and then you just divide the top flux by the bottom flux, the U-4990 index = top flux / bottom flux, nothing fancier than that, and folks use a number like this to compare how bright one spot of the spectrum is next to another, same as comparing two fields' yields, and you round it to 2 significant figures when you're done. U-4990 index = 0.98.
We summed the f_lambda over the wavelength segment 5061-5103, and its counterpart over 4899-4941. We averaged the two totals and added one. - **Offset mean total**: 414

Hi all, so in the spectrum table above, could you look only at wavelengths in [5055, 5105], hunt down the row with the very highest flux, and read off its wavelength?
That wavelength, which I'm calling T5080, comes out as 5096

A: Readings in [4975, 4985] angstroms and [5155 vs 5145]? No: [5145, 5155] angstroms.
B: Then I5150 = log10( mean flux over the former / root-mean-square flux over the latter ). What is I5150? 0.050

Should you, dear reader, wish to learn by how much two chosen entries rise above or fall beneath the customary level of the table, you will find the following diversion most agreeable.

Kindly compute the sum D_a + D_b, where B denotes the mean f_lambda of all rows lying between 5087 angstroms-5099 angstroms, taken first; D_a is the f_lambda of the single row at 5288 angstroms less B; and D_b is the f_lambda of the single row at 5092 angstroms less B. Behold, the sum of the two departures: -1.8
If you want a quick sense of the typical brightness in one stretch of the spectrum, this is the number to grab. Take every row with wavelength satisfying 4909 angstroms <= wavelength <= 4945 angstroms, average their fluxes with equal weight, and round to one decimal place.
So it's 19.8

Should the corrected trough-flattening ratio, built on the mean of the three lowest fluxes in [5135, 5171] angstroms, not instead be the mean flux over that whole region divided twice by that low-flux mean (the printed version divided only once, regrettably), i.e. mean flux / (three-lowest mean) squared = 0.076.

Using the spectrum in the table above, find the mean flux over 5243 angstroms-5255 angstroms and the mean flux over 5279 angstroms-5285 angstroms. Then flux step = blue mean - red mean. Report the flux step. -3.3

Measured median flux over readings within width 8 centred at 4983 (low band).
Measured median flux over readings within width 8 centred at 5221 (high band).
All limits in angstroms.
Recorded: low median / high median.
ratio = 0.931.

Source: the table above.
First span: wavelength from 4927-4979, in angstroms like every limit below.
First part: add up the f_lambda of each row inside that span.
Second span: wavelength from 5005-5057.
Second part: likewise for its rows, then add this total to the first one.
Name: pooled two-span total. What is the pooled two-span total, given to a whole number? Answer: 1442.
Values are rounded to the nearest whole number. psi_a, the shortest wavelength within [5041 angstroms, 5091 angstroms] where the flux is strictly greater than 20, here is 5046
